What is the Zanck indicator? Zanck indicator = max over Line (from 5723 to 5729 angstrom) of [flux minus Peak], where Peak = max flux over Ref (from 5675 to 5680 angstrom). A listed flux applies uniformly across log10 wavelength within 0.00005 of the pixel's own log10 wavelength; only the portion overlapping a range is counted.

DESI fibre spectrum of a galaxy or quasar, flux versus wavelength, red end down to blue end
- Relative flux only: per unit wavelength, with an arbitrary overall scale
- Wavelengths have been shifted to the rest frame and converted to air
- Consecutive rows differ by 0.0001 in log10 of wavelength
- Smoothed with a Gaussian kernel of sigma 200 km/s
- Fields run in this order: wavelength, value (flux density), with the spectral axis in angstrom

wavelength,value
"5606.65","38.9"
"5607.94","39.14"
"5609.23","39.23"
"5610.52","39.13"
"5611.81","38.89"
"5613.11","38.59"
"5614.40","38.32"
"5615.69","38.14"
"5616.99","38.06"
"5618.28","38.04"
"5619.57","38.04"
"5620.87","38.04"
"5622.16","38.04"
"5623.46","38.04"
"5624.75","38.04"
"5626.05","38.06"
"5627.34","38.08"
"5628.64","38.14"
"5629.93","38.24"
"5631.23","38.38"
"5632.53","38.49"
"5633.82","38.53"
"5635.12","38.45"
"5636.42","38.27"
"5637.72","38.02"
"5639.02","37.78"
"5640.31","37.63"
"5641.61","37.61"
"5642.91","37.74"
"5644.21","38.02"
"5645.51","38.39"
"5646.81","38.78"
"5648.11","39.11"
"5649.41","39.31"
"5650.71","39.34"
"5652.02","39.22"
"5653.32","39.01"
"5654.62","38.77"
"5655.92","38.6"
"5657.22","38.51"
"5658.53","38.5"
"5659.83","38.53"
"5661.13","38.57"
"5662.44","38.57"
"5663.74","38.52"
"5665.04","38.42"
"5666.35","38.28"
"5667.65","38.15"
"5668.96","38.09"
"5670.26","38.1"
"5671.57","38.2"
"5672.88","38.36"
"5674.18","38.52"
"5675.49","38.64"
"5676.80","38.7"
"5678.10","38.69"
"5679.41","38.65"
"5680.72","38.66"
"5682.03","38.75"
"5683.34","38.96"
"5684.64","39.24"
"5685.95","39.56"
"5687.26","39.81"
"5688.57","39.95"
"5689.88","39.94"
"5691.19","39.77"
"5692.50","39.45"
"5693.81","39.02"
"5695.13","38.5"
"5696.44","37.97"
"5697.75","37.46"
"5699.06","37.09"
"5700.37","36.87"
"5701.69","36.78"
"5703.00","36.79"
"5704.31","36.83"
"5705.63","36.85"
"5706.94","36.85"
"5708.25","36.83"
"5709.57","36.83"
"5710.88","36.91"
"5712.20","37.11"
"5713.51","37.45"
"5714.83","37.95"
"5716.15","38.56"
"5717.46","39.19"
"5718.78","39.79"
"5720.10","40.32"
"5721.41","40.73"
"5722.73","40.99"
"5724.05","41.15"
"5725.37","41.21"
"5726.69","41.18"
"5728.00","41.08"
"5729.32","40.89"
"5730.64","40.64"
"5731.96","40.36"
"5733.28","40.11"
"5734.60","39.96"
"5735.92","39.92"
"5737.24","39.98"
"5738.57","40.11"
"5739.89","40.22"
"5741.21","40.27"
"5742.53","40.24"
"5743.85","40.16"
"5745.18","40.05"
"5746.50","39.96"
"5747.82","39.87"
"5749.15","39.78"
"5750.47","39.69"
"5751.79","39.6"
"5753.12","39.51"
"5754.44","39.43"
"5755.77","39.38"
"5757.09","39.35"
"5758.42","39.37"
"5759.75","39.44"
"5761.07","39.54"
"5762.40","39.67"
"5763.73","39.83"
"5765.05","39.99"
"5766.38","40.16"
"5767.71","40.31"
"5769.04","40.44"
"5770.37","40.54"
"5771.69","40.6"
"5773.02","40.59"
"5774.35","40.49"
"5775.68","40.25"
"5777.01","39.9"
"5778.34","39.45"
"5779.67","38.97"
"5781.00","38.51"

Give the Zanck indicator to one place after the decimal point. 2.5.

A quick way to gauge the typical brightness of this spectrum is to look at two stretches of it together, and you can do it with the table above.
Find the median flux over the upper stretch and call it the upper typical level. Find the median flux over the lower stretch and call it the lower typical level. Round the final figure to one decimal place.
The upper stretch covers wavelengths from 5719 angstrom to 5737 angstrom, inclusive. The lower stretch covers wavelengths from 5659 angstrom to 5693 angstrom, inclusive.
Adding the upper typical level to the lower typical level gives 79.4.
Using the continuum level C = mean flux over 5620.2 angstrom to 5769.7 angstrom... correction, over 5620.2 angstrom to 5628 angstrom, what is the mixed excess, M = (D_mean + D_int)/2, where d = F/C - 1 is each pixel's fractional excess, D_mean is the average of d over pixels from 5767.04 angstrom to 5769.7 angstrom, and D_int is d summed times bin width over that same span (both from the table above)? 0.11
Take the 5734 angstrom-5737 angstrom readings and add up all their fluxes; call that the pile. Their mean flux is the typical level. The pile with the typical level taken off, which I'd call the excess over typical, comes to 40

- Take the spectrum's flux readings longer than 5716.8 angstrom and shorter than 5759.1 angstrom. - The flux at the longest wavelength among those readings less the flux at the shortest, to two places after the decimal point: 0.18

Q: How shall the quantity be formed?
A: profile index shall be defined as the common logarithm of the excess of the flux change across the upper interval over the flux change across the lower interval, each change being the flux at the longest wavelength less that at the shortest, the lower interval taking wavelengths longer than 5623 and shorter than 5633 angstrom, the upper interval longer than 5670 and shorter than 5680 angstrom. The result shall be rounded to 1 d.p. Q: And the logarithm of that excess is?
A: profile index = -1.0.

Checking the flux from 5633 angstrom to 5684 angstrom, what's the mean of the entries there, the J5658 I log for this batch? 38.5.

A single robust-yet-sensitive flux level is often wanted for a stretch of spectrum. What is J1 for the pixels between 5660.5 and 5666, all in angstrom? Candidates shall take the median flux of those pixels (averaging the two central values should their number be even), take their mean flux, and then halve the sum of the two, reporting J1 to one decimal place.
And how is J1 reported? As 38.5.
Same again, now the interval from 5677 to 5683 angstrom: 38.7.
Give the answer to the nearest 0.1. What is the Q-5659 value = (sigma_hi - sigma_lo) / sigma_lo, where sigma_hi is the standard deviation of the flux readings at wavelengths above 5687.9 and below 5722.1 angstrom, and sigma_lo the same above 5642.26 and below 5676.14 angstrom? 2.3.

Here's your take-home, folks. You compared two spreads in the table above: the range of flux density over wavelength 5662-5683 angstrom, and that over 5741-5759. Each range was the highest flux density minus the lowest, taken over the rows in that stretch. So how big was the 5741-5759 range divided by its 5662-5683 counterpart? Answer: 1.4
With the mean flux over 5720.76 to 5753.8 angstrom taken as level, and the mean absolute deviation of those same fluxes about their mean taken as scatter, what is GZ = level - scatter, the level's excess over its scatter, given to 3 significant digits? 39.9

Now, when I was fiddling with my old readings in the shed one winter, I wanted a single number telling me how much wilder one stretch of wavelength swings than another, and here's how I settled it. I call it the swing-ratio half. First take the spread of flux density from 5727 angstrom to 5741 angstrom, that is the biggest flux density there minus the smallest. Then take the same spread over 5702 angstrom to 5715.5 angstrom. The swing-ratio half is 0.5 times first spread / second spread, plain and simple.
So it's 0.5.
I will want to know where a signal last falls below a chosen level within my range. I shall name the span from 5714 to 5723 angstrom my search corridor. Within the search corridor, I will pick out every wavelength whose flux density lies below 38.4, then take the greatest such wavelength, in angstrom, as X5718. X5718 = 5714.83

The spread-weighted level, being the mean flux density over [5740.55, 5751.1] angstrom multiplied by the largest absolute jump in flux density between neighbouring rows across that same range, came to 4.4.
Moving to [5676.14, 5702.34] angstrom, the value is 20.5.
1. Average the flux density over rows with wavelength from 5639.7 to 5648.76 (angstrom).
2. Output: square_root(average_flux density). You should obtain 6.179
